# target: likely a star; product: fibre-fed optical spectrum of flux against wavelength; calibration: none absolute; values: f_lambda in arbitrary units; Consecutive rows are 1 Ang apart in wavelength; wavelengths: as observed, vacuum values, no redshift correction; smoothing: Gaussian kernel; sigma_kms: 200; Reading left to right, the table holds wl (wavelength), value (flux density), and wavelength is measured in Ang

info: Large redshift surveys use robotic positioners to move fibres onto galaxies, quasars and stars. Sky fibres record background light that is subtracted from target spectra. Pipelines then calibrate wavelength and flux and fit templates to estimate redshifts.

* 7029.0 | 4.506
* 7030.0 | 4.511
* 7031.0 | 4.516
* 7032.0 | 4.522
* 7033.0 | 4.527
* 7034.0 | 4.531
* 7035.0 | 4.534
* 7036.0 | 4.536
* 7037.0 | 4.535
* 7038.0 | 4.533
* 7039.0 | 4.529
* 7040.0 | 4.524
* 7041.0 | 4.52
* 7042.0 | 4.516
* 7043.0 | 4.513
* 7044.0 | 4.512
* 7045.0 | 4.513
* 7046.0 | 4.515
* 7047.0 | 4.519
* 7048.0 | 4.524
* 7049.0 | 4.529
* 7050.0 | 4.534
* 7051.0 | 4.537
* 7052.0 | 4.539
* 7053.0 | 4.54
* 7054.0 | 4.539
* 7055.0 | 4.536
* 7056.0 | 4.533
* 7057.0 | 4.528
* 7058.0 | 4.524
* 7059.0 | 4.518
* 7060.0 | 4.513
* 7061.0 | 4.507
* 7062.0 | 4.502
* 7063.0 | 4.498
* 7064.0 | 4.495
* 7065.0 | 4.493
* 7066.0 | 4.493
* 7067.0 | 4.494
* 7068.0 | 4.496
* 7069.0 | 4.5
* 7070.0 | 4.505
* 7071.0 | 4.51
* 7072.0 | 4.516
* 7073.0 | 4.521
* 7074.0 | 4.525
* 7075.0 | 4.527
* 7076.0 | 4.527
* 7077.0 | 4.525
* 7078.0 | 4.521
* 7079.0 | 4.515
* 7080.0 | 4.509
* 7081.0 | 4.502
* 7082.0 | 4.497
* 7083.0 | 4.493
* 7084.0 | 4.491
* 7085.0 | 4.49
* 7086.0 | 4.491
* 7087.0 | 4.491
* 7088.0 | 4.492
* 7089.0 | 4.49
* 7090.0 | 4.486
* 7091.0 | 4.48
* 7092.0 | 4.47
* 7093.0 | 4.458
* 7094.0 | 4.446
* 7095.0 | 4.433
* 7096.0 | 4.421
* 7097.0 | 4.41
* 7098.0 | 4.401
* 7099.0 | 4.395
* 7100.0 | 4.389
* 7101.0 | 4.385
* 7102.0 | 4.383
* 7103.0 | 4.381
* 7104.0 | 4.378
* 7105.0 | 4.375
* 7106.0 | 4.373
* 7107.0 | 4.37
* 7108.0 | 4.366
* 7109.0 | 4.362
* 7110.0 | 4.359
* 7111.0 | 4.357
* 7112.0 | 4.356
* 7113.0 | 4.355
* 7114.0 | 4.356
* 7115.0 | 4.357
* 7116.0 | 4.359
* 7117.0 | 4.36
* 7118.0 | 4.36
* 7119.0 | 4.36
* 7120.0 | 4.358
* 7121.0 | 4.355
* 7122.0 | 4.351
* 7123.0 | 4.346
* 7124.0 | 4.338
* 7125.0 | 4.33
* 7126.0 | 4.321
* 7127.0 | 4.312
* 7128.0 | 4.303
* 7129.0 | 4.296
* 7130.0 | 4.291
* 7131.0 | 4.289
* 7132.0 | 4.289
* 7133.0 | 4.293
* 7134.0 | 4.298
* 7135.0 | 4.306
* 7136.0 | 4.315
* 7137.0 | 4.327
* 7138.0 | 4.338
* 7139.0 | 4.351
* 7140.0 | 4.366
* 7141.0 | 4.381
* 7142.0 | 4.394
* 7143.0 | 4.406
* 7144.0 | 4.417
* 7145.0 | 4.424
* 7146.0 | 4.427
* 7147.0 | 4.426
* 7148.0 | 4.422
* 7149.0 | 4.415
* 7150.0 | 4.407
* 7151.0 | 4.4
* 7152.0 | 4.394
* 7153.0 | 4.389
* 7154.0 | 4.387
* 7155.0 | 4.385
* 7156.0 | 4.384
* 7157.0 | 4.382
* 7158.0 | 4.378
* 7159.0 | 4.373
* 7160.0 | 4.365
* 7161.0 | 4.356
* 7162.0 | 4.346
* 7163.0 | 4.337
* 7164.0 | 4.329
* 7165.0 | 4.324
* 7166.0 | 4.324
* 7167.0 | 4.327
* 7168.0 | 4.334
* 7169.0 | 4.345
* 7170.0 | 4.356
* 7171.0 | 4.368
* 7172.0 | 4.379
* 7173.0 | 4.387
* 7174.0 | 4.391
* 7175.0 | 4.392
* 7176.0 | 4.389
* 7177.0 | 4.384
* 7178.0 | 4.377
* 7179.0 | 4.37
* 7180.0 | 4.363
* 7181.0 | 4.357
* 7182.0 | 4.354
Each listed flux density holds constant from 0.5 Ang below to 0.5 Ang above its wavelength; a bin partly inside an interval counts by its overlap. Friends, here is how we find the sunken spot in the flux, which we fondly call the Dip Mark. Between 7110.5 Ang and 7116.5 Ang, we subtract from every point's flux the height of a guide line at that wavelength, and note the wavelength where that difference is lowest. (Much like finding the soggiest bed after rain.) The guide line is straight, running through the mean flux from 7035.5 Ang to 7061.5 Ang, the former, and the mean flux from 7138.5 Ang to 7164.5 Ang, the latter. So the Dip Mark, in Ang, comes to 7111.0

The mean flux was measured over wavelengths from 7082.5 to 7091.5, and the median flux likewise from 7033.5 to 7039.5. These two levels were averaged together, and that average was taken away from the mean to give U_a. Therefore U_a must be -0.022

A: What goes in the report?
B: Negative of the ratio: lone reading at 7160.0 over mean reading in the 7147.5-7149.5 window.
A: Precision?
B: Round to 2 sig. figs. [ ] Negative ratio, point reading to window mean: -0.99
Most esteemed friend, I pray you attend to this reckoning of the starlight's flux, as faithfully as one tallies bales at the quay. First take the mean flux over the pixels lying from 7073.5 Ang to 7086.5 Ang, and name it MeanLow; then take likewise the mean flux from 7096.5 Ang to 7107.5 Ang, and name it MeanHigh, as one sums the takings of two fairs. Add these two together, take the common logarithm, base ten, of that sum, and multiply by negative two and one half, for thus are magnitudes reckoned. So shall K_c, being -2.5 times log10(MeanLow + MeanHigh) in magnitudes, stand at -2.37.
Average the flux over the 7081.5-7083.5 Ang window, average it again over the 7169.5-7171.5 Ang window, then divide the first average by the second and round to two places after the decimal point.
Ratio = 1.03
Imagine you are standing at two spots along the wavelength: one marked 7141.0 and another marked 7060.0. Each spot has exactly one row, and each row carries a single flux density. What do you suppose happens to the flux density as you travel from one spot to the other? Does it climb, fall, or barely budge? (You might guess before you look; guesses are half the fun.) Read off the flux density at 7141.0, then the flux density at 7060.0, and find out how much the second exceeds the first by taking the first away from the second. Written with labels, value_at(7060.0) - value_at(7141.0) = 0.13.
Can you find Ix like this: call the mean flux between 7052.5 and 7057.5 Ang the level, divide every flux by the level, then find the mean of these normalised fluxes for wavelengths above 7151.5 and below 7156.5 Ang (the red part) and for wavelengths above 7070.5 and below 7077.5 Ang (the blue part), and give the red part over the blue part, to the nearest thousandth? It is 0.970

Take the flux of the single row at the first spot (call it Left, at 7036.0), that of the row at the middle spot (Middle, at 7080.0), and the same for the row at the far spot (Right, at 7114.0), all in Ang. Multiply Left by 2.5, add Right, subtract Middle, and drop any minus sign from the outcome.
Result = 11.2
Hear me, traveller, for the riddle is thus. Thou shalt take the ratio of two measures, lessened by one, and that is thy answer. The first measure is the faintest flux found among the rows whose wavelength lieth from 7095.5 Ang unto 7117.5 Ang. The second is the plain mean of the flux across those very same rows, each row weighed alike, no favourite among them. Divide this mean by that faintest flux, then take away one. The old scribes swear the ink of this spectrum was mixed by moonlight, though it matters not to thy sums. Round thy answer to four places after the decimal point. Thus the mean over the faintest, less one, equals 0.0046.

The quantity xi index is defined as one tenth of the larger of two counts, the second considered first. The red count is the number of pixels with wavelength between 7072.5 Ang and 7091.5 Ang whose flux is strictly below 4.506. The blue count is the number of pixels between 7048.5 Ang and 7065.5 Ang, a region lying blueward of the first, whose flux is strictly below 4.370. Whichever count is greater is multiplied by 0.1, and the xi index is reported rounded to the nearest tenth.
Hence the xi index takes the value 1.1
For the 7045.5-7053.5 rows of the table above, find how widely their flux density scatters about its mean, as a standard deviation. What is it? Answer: 0.009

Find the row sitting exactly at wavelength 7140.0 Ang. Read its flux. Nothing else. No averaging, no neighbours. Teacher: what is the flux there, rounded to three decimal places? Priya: 4.366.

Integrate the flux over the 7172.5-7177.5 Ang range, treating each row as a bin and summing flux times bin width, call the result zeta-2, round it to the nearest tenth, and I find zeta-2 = 21.9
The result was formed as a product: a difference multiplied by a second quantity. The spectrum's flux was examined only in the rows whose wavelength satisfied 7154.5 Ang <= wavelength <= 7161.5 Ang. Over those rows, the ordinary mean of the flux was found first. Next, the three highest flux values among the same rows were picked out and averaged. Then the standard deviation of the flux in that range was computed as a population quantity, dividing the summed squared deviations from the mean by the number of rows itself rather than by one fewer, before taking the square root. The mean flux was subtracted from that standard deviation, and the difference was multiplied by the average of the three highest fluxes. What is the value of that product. -19.1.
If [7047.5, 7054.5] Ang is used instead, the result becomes -20.6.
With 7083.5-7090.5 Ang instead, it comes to -20.2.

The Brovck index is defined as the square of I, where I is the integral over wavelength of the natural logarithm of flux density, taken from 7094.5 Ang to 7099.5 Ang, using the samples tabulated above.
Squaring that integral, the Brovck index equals 55.1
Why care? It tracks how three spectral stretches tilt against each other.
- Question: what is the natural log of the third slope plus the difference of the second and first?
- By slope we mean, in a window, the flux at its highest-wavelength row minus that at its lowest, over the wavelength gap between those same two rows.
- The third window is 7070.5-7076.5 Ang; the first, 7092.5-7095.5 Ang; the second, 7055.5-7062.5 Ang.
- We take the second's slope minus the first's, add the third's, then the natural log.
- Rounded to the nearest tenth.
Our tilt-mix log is -4.5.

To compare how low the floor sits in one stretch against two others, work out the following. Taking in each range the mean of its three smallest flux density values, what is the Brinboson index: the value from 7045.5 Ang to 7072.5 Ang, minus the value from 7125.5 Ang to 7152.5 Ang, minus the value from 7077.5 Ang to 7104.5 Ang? -4.18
